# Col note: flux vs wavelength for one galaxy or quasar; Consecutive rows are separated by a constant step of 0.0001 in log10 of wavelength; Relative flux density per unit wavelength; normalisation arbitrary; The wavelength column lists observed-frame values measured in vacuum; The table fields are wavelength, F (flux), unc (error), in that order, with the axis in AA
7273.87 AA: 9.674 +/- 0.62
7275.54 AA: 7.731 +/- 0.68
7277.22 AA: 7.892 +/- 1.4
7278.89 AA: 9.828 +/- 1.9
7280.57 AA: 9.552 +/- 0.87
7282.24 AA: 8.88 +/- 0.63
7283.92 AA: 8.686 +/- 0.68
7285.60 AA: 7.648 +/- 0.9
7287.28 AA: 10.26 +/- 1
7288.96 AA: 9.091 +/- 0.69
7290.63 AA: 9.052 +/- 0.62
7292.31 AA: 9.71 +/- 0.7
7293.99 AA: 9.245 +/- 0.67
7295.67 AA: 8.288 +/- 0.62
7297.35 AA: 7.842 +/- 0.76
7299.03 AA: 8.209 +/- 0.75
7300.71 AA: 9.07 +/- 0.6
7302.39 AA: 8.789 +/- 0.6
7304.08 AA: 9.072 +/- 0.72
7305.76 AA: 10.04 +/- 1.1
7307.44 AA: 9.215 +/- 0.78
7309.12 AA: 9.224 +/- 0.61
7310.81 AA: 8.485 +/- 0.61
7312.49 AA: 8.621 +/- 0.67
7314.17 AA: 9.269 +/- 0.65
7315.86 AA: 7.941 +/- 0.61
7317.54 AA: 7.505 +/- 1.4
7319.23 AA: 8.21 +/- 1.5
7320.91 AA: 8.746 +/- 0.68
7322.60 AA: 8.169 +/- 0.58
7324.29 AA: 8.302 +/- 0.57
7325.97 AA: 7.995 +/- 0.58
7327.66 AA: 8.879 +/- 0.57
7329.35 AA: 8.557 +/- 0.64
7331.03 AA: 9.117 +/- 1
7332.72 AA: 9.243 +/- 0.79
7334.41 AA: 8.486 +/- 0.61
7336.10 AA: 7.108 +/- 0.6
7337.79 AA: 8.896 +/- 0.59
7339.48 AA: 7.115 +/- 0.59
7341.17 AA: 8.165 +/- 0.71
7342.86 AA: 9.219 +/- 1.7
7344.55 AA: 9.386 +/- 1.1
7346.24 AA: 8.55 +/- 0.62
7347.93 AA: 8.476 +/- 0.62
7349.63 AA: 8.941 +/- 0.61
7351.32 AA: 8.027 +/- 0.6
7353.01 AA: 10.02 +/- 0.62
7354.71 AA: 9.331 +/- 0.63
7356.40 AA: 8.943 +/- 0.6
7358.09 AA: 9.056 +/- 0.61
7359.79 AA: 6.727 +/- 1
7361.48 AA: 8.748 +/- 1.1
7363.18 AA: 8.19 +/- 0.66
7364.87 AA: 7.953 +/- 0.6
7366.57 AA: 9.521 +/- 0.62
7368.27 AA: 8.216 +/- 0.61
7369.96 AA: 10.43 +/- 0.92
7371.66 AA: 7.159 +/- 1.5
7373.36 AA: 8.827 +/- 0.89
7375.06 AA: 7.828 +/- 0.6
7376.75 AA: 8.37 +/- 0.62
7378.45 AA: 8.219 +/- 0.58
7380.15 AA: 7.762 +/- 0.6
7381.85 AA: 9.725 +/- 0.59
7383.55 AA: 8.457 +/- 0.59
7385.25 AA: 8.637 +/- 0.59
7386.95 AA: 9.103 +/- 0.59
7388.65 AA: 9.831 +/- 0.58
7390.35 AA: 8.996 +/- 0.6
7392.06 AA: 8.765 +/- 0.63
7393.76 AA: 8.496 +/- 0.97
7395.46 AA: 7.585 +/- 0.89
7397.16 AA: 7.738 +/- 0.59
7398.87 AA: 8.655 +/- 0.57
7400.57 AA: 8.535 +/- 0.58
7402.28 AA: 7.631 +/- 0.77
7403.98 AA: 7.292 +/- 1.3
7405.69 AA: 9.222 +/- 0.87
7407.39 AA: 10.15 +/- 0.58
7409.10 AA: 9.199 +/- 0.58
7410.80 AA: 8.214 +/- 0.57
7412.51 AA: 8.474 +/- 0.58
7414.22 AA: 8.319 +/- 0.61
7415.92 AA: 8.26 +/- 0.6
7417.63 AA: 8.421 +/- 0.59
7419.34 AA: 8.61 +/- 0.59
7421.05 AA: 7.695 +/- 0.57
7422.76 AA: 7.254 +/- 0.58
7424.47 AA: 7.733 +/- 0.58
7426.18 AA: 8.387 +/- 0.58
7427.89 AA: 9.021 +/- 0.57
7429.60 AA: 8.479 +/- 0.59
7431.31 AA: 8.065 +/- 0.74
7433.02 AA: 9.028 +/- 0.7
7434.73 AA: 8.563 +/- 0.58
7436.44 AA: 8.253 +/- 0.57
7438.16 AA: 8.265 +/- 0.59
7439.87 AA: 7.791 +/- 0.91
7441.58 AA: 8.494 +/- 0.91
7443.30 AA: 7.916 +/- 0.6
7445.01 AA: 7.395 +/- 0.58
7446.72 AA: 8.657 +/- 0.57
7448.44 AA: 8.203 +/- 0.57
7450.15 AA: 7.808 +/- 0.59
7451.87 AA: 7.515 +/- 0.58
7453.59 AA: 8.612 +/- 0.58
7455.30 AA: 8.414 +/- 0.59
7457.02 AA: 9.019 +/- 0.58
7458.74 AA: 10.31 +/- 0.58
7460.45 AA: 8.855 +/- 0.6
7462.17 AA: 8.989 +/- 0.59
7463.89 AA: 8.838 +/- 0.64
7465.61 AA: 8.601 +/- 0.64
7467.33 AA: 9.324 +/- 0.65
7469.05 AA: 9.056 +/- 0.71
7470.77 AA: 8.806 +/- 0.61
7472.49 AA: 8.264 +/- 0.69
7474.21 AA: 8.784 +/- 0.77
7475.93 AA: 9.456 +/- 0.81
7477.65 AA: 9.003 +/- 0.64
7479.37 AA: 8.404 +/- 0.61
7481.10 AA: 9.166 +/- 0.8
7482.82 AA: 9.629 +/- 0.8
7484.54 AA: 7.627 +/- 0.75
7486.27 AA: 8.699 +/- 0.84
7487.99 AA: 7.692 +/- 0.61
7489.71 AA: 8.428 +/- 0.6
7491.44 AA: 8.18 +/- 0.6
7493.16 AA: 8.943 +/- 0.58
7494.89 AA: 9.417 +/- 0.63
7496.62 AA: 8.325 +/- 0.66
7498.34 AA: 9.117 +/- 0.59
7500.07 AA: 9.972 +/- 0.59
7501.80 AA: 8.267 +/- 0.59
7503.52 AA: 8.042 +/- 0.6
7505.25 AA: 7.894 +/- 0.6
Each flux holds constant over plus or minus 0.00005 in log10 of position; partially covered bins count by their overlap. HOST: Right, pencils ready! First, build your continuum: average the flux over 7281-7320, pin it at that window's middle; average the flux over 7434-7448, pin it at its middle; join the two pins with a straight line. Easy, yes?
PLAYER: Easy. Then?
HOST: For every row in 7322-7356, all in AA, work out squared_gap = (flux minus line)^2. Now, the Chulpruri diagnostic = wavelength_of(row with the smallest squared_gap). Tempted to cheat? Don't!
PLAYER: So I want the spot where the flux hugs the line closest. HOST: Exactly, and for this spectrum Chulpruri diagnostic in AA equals 7346.24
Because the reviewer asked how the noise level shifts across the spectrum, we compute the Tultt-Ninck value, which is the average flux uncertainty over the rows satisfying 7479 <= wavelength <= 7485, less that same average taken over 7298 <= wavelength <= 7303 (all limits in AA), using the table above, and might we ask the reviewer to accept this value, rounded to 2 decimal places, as 0.09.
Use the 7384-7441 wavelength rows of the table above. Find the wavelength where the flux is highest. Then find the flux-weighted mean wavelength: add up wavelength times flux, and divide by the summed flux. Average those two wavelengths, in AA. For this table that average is 7409.8 AA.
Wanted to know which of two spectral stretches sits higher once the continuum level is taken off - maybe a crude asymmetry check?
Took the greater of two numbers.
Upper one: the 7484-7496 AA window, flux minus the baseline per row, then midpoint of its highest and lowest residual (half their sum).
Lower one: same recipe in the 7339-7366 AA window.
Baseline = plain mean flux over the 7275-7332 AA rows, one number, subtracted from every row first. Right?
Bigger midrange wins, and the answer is -0.22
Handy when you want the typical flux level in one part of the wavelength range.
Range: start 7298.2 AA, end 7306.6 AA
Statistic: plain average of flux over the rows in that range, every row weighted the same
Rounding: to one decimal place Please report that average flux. 9.0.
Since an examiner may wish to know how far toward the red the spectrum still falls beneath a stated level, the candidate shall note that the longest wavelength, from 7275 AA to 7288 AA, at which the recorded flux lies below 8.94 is 7285.60 AA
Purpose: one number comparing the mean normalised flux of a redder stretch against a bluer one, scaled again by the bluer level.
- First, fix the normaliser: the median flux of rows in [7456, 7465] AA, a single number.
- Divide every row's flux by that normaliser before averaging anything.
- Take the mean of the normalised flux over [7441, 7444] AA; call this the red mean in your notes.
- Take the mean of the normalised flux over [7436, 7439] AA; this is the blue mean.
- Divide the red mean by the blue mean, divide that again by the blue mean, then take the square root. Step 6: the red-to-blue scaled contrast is 1.04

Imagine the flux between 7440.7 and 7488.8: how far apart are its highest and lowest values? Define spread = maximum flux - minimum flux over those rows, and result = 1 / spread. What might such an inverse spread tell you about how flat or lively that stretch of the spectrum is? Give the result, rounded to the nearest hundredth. 0.34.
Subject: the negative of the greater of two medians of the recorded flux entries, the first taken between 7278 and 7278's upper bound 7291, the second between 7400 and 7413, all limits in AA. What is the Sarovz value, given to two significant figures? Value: -9.1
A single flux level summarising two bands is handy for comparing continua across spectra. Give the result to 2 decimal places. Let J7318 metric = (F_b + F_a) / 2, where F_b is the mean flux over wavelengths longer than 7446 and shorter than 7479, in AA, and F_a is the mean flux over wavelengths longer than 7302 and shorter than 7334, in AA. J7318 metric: 8.73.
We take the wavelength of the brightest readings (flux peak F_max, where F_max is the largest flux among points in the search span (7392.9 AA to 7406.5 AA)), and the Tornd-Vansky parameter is 7405.69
